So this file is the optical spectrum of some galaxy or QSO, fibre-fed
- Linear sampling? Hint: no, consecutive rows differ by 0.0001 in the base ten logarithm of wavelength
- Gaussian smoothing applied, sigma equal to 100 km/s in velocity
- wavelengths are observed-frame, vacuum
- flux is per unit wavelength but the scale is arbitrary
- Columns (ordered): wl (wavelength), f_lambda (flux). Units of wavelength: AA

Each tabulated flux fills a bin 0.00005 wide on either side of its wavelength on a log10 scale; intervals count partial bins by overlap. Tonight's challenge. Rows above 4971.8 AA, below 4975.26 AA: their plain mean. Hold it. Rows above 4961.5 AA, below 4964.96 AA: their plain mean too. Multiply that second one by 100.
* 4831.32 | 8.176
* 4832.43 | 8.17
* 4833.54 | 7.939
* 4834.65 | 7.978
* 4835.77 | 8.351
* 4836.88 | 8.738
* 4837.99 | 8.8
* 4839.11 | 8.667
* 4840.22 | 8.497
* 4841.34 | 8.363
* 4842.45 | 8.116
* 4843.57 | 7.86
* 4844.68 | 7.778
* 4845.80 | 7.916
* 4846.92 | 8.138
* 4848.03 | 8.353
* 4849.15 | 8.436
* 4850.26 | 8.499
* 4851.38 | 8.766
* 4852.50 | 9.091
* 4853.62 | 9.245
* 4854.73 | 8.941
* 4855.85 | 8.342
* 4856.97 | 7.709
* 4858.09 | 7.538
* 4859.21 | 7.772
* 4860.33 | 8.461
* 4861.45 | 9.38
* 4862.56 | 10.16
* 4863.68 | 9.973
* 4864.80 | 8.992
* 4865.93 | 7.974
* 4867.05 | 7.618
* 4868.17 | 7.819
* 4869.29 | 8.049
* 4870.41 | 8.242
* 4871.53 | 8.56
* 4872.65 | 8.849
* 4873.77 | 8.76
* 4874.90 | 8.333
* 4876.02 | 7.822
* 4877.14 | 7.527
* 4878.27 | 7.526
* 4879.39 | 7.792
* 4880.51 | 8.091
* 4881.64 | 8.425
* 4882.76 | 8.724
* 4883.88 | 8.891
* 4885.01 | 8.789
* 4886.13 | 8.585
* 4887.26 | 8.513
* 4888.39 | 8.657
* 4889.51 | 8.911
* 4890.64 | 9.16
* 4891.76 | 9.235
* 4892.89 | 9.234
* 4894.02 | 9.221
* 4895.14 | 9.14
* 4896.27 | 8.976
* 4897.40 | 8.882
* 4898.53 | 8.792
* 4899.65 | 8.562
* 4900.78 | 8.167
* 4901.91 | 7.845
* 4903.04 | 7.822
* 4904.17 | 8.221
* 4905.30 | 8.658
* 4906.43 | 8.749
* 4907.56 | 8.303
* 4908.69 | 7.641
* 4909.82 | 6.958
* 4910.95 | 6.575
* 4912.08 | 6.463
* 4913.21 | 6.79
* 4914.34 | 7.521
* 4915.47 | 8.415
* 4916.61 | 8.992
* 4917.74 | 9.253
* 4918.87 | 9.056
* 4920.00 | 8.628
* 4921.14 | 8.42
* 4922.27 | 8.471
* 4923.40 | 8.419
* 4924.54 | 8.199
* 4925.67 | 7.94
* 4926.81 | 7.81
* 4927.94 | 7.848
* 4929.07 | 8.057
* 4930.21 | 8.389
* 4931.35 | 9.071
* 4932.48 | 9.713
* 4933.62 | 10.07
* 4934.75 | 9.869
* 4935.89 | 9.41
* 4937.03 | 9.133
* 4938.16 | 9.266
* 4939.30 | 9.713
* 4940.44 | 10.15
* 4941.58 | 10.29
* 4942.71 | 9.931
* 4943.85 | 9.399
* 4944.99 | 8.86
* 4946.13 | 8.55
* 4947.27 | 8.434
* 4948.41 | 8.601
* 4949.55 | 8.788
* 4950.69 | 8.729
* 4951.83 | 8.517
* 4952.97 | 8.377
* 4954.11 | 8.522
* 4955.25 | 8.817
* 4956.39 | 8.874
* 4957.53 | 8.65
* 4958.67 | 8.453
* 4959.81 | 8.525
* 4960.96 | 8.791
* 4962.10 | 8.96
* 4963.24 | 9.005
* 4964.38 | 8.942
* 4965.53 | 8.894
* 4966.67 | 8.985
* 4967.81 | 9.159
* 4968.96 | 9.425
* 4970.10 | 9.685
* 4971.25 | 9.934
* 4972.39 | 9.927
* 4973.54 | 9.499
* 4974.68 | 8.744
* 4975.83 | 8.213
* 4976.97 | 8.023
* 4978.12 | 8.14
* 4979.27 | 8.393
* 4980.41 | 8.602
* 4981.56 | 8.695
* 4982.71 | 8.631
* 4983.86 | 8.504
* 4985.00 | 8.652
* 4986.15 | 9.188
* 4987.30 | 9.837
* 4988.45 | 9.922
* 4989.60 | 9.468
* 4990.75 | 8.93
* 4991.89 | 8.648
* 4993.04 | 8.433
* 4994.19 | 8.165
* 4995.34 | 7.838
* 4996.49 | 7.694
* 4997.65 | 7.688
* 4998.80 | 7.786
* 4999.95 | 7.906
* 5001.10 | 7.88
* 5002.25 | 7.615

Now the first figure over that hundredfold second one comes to 0.0105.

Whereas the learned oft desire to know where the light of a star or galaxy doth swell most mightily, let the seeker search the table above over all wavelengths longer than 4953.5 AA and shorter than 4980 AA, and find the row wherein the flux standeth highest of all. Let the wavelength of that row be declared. 4971.25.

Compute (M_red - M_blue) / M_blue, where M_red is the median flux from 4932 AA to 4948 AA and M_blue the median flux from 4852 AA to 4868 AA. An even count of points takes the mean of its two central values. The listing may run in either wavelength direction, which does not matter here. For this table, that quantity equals 0.10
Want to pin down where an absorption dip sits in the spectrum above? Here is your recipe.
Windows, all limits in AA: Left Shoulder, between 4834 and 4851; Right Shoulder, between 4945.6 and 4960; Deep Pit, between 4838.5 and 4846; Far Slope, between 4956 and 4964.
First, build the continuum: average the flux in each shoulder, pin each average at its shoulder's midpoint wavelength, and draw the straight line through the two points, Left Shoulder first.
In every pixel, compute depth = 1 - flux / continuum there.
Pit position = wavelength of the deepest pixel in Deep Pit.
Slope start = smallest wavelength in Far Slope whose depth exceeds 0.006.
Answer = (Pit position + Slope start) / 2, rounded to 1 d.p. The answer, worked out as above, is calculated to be 4901.7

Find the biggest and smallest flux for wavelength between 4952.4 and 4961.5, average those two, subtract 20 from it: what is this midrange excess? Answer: -11.4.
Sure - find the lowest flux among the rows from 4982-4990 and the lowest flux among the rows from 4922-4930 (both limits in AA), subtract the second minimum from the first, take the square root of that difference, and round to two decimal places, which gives 0.83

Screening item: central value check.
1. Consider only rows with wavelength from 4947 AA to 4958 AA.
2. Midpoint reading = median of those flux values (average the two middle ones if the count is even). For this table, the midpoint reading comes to 8.63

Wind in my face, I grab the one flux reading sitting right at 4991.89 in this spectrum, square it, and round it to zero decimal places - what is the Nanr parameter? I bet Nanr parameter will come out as 75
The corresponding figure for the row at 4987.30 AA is 97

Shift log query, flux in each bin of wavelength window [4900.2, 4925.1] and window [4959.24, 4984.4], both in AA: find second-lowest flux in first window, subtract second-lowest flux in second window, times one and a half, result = -2.3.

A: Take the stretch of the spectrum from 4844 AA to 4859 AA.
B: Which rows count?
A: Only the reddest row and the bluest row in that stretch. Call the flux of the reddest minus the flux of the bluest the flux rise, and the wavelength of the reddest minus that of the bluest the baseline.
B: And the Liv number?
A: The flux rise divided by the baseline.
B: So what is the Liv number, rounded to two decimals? -0.02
